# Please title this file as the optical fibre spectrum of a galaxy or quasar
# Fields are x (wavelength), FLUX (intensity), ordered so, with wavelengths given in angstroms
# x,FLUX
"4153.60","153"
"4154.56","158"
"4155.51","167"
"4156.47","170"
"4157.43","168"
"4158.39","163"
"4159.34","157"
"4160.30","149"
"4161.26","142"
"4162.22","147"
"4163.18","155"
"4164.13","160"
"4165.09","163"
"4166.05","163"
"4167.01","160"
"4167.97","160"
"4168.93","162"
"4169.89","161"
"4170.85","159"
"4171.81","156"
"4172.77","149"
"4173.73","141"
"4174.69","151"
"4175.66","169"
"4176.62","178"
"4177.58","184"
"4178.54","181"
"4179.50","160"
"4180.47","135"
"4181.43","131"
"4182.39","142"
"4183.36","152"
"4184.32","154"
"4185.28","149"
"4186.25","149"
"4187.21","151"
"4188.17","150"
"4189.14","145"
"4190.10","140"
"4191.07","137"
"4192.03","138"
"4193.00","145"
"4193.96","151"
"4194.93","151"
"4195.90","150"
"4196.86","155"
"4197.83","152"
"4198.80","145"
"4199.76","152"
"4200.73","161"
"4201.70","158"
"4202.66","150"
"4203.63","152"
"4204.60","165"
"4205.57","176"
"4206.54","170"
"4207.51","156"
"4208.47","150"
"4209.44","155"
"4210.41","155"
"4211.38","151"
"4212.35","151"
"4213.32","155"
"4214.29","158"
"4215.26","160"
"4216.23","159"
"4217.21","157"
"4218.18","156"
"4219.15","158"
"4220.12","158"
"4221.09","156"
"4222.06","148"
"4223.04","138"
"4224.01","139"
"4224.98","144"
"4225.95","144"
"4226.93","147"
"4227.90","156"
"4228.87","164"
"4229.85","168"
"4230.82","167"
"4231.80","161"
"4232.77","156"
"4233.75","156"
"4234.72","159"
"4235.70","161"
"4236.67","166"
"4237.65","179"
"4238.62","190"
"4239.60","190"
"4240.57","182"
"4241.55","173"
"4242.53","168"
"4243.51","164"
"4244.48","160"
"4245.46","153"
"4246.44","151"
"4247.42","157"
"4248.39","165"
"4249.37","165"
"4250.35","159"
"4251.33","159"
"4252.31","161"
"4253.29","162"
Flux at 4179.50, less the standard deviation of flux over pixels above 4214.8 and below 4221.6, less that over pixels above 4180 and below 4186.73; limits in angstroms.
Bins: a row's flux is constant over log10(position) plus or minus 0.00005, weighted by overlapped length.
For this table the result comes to 150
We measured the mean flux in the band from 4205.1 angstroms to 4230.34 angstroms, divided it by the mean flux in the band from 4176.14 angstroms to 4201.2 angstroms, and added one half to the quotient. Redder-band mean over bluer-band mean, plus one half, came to 1.523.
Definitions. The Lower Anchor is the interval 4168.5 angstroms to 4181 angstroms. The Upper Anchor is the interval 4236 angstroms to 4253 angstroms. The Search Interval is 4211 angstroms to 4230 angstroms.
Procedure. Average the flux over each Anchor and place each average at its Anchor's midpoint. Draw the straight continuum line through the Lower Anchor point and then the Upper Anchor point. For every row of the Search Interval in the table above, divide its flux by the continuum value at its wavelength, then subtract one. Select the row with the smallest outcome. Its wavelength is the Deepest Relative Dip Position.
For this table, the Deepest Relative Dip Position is 4223.04 angstroms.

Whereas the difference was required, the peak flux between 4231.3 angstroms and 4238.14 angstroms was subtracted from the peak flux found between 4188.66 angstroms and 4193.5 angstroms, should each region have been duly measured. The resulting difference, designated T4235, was -34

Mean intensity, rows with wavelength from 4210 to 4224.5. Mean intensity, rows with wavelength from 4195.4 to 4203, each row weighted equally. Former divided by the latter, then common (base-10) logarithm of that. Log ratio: 0.001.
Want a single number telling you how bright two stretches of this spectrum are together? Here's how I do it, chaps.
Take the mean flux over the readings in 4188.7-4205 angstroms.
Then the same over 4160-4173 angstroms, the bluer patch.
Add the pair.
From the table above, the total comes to 306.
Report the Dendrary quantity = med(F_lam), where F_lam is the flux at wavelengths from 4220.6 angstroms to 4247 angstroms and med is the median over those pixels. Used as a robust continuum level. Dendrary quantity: 160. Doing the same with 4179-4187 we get 149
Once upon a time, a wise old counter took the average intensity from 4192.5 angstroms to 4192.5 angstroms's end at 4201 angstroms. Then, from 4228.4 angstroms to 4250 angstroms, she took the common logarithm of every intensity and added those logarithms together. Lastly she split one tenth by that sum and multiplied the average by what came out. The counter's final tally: 0.3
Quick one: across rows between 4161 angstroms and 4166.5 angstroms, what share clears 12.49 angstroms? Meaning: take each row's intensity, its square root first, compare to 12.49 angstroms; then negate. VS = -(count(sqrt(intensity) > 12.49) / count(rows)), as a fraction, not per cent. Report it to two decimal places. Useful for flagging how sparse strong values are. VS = -0.50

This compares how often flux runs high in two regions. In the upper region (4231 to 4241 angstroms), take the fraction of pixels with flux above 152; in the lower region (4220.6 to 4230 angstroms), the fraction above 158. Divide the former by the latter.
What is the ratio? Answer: 5.0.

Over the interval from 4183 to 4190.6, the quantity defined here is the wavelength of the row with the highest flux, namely 4184.32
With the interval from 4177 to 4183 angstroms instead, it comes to 4177.58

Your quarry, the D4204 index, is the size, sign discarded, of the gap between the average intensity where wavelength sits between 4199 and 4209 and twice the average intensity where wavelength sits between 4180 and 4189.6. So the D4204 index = 133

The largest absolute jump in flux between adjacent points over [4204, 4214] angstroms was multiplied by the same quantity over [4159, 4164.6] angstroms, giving 112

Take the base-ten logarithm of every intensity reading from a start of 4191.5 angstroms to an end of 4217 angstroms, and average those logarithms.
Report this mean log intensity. 2.19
